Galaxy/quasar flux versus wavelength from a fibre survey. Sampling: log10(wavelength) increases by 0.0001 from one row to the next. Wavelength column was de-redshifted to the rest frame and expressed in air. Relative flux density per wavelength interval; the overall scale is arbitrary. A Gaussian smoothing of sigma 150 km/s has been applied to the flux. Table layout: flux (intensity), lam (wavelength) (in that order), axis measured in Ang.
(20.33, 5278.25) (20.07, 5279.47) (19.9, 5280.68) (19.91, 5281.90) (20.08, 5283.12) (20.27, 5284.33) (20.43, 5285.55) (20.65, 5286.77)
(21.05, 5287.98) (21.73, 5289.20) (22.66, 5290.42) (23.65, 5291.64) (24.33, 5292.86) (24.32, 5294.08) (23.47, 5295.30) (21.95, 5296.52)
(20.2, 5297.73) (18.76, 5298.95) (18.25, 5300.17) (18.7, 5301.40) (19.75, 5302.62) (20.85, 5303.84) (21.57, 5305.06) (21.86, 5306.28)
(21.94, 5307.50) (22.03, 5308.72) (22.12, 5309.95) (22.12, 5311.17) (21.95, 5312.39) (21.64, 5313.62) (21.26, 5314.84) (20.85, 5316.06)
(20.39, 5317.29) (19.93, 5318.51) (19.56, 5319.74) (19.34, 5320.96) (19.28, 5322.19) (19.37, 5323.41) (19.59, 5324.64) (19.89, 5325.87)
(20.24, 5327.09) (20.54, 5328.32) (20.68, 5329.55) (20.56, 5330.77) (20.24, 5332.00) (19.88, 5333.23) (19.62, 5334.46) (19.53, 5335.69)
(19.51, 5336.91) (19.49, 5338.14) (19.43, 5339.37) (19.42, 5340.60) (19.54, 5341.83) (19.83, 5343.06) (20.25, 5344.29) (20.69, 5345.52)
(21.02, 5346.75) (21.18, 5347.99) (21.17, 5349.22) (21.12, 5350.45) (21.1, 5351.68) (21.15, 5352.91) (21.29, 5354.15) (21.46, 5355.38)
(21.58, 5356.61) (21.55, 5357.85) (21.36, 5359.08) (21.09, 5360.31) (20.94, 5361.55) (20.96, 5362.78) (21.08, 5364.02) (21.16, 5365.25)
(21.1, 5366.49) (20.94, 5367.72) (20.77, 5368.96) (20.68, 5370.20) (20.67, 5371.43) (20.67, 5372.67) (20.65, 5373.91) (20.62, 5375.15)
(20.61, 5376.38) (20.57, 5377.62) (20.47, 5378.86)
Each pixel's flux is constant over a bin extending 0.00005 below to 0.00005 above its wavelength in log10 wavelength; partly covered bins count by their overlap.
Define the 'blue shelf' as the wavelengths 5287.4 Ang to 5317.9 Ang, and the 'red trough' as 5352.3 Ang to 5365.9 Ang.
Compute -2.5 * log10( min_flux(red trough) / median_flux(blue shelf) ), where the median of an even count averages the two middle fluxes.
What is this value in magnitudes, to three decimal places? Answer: 0.040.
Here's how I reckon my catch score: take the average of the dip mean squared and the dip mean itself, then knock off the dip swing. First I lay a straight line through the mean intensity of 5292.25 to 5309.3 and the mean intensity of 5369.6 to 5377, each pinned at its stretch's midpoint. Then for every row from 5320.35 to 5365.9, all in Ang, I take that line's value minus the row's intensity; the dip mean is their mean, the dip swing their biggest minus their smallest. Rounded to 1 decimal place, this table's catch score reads -2.2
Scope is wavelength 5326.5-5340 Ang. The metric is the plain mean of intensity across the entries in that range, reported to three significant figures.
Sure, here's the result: 20.0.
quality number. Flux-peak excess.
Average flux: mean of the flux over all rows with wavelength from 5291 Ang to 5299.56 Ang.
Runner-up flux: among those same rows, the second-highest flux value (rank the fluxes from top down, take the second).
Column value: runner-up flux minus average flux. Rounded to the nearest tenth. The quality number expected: 1.9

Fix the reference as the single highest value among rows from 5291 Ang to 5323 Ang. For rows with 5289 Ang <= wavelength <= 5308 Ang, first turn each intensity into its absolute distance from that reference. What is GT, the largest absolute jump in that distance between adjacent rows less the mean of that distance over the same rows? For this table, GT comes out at -1.1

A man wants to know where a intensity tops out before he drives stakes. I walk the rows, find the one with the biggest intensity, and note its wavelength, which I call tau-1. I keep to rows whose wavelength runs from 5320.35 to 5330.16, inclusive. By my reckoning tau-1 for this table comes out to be 5329.55 Ang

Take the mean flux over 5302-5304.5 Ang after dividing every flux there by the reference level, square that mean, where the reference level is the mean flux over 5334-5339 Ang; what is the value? 1.08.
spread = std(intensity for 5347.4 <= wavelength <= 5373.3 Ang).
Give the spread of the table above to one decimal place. 0.3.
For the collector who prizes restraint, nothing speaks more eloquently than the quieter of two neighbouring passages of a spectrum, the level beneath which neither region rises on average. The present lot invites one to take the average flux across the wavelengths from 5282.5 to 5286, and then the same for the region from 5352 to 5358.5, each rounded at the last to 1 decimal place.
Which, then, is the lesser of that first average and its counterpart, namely 20.3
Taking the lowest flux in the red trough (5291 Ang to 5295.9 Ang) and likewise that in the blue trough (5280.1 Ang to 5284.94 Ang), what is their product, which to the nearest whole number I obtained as 467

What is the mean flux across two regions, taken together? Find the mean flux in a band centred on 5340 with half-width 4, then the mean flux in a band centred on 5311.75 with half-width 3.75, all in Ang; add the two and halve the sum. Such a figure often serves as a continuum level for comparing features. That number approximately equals 20.7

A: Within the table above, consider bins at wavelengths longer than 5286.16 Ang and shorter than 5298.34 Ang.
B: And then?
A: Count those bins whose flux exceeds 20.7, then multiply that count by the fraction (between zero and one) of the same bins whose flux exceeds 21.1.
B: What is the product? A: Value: 5.6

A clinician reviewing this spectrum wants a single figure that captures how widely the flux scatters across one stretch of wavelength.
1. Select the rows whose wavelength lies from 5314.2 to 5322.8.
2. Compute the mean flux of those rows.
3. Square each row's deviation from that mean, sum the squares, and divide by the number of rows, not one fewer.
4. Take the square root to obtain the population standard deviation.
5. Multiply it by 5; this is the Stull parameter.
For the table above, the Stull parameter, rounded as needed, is 3.6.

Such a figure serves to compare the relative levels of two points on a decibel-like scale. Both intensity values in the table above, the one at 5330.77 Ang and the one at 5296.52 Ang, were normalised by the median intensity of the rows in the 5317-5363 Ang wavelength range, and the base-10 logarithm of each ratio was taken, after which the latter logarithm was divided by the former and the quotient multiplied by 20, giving 131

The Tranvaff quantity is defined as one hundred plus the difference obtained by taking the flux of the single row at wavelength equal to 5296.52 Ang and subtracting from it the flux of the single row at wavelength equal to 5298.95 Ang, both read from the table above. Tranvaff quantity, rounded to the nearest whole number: 103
